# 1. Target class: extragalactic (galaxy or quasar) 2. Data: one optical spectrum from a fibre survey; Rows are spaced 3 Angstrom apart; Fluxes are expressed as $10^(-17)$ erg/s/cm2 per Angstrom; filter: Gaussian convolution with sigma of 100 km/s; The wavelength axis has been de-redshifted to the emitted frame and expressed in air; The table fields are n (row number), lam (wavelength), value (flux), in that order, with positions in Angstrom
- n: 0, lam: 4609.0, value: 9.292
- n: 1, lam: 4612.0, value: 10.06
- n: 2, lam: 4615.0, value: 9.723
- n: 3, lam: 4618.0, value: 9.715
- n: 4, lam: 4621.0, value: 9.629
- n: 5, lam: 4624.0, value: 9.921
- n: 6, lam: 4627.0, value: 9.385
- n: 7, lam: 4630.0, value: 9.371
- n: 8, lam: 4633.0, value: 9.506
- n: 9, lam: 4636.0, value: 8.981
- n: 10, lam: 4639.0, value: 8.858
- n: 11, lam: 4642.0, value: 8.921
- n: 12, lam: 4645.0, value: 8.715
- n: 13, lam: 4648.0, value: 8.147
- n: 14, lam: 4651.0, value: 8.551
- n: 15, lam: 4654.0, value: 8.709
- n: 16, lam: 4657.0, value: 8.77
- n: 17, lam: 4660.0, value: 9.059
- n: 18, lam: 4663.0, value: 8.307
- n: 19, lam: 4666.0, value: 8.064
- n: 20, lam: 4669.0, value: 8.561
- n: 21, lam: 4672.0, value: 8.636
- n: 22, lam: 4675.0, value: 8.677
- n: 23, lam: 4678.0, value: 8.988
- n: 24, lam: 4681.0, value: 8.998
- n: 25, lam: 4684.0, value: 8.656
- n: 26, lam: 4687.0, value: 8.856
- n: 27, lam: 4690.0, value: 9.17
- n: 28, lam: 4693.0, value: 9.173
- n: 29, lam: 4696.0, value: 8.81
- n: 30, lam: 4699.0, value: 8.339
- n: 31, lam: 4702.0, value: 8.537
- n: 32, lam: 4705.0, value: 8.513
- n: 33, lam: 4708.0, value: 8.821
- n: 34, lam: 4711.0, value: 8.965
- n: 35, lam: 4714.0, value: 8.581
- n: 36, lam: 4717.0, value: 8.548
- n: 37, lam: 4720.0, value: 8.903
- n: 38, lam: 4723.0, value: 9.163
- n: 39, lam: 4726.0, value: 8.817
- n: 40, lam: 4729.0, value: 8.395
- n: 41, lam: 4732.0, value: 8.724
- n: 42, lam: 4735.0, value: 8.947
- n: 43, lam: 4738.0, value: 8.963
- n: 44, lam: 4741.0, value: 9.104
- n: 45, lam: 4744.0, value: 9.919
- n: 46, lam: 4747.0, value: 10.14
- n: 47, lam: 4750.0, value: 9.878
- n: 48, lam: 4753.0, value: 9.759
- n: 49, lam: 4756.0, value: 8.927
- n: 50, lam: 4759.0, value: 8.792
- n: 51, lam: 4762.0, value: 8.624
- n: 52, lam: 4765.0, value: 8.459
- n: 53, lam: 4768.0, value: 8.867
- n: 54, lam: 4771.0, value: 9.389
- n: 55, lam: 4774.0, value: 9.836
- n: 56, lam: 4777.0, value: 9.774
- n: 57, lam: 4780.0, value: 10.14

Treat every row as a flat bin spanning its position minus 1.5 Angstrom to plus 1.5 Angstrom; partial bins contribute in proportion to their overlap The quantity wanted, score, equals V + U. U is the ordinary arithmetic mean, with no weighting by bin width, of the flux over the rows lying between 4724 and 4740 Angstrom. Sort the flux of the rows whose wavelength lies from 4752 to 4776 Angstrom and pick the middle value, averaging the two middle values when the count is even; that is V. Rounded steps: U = 8.77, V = 8.90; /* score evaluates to 17.7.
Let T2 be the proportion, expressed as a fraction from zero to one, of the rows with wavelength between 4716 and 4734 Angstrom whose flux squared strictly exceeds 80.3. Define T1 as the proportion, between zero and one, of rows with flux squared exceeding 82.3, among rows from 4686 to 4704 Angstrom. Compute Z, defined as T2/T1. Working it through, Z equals 0.5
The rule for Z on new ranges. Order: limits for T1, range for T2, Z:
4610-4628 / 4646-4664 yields 0.2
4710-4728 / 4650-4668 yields 1.0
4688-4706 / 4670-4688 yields 1.0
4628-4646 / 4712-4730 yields 0.5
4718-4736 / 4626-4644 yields 4.0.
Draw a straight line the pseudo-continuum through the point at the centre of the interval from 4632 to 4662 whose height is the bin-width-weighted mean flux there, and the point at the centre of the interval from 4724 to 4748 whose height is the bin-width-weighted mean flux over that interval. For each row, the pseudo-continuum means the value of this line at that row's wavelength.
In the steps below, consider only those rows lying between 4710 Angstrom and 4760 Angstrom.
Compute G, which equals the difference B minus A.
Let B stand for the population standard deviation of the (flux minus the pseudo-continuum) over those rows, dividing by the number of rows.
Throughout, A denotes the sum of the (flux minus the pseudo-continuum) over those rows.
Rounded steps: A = -0.2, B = 0.48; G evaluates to 0.7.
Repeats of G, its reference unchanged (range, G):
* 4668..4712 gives 2.8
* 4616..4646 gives -5.1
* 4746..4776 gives -0.2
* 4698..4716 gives 2.5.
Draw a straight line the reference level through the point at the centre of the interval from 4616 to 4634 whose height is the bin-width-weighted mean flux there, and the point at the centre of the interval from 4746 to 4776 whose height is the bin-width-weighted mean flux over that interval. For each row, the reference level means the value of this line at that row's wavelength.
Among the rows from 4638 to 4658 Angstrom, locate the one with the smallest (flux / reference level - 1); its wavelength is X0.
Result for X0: 4648.0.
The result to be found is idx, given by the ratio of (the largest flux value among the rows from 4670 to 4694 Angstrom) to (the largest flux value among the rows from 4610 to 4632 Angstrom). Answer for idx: 0.91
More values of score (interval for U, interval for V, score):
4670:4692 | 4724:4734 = 17.6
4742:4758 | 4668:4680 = 18.4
